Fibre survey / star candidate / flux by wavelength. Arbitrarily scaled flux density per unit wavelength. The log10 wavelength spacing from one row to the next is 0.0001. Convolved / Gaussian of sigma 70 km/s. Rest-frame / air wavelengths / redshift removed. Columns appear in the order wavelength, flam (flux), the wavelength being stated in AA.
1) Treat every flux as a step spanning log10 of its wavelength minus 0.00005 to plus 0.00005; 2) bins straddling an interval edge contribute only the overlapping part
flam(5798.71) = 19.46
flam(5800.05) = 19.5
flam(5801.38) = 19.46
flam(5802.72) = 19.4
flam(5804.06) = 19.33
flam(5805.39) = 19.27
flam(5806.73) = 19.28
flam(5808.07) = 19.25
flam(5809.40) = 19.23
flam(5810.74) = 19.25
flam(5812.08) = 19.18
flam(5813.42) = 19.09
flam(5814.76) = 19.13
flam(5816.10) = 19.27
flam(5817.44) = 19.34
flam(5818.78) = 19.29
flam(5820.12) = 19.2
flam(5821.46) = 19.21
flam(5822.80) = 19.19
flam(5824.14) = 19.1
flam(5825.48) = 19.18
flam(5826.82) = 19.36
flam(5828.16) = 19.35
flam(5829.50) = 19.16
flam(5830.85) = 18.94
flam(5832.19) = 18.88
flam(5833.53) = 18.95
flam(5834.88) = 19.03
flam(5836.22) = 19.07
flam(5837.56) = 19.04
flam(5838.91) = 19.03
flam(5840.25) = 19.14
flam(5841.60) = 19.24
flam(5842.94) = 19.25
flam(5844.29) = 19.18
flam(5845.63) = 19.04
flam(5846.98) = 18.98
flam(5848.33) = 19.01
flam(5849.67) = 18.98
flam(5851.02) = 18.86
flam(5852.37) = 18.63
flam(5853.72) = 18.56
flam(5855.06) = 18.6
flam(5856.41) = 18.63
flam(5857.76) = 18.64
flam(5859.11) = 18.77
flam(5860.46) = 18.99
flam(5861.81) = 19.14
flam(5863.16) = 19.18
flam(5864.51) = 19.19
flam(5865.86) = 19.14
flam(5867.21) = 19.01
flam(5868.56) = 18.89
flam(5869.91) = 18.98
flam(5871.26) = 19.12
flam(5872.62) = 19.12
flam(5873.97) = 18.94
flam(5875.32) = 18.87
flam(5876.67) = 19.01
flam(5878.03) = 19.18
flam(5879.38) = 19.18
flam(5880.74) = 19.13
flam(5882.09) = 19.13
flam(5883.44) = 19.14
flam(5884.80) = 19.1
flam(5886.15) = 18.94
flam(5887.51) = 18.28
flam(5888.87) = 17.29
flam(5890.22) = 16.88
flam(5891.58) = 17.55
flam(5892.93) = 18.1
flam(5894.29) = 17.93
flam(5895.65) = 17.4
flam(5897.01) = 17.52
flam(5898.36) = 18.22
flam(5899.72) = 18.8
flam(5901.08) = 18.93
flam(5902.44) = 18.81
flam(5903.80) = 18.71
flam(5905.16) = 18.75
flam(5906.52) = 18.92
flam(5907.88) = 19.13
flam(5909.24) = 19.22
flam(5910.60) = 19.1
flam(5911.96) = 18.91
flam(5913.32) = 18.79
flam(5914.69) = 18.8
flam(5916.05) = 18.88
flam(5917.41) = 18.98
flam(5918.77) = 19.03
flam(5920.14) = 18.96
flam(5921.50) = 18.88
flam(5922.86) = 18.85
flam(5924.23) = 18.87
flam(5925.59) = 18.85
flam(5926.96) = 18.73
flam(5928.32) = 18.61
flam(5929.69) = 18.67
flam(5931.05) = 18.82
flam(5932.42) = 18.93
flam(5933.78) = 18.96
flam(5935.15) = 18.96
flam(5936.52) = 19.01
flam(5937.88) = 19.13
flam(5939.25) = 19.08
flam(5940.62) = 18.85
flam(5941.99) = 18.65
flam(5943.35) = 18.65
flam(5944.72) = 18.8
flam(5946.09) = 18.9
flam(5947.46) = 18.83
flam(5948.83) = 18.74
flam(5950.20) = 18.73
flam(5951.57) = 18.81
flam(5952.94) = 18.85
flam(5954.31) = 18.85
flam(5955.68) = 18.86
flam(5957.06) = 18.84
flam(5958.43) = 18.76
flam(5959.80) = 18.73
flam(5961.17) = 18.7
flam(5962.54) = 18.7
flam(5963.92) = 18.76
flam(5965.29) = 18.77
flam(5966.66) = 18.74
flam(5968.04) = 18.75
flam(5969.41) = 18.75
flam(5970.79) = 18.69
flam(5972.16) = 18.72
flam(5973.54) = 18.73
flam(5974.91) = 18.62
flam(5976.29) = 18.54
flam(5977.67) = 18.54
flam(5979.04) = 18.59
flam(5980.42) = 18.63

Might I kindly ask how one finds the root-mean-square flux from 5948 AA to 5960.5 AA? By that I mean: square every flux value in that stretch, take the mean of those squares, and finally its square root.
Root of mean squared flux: 18.8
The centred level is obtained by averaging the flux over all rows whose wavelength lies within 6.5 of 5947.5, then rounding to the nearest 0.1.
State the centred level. 18.8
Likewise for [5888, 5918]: 18.4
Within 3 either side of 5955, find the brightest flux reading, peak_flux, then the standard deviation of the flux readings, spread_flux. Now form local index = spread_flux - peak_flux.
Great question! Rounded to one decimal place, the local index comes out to -18.9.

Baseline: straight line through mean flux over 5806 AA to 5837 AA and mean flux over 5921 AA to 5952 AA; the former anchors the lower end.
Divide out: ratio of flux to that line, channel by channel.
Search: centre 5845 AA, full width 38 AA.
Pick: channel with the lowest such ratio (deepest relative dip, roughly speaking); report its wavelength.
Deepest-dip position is 5853.72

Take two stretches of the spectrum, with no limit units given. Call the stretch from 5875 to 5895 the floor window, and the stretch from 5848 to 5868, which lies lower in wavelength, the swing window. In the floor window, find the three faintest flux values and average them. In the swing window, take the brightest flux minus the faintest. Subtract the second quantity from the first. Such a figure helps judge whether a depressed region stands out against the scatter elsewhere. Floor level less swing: 16.6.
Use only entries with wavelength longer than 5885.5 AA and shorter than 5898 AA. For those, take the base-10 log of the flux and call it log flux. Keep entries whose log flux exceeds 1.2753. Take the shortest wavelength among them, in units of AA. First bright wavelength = 5886.15 AA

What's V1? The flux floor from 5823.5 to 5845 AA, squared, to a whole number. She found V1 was 356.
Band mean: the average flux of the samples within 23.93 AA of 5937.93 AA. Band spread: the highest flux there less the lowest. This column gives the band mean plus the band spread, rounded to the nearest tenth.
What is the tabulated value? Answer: 19.4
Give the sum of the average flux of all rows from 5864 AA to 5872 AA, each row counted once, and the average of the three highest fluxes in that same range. 38.2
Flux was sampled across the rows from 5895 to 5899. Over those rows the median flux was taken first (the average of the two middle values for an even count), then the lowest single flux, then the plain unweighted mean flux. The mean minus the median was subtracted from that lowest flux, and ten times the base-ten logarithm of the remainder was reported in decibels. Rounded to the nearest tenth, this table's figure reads 12.4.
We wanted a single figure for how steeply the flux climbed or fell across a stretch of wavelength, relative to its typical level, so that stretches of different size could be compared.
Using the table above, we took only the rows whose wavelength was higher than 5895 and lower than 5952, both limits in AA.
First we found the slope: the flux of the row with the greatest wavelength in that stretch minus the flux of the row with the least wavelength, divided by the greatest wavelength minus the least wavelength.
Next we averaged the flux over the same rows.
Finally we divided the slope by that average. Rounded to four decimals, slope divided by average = 0.0013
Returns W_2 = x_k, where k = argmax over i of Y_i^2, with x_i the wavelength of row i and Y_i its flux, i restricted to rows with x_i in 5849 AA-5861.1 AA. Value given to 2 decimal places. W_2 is 5860.46 AA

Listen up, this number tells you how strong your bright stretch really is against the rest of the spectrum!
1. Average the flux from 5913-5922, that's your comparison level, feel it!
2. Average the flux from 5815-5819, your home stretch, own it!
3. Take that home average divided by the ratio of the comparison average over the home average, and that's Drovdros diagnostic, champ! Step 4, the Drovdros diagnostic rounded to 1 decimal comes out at 19.7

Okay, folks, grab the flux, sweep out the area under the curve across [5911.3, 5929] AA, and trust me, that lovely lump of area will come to 334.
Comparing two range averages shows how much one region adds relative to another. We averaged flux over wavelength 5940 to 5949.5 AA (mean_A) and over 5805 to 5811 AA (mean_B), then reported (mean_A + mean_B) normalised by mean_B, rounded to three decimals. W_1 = 1.975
